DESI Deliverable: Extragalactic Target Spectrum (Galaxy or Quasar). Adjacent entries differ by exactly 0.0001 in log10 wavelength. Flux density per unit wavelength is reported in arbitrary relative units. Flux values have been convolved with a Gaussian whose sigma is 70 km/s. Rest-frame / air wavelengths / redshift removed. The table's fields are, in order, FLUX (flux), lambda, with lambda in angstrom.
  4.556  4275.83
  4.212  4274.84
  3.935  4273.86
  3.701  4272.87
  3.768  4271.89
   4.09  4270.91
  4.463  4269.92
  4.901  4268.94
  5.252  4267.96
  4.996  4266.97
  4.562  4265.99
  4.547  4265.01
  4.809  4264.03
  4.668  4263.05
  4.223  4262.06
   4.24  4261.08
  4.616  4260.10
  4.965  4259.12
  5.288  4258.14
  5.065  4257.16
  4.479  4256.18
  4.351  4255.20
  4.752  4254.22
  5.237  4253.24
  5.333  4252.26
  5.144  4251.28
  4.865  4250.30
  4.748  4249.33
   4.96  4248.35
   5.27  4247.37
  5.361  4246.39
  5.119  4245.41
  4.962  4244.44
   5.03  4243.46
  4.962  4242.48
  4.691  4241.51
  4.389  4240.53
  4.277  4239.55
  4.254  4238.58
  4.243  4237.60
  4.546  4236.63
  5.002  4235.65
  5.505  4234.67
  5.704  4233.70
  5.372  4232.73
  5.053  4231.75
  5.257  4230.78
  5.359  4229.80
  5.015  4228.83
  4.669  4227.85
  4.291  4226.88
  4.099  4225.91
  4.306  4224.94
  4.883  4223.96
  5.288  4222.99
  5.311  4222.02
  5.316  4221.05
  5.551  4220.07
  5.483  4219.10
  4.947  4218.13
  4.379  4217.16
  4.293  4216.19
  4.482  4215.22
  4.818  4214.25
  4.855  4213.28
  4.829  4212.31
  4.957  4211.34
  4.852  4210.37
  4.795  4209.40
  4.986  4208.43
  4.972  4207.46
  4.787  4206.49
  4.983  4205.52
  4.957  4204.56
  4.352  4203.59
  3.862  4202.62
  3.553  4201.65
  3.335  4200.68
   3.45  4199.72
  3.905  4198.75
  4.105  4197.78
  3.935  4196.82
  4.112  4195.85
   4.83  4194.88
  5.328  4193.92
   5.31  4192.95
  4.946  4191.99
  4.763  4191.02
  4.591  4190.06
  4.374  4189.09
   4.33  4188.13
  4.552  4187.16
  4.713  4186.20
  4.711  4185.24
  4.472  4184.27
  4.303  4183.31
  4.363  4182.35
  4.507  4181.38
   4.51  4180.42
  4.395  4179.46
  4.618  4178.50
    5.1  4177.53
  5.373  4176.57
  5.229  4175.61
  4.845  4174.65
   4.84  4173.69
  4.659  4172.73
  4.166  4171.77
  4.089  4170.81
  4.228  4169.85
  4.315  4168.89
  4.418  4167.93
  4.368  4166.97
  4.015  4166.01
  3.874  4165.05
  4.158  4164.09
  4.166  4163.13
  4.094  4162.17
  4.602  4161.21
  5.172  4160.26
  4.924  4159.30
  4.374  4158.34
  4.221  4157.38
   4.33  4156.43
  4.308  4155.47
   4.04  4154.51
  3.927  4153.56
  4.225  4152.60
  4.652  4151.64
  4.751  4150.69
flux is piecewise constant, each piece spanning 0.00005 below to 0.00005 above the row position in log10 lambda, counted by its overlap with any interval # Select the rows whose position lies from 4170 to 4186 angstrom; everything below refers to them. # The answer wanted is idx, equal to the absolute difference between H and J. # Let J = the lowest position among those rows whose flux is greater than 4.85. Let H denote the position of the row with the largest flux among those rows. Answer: 1.0 angstrom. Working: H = 4176.57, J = 4175.61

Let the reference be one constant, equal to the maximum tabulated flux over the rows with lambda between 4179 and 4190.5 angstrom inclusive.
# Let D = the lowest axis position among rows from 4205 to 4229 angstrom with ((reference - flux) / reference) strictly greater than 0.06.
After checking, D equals 4216.19 angstrom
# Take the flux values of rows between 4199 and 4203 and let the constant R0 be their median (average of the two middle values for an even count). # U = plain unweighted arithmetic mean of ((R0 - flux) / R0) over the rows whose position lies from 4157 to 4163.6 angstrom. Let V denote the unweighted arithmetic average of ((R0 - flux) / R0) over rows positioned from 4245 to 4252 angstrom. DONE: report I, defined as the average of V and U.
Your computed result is -0.37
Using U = -0.29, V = -0.45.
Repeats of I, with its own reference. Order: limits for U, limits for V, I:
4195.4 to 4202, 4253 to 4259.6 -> -0.23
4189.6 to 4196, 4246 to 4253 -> -0.42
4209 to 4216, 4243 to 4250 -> -0.41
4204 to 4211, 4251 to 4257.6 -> -0.40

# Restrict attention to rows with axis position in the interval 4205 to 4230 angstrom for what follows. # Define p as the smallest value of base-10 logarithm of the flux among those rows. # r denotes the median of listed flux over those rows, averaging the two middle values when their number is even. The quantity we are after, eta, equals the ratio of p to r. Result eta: 0.126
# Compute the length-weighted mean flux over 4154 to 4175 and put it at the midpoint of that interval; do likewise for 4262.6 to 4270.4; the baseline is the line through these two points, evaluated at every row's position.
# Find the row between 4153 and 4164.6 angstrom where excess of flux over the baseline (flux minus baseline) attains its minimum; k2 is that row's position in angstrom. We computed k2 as 4153.56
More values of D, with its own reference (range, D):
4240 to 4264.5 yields 4240.53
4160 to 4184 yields 4162.17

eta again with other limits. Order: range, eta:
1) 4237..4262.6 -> 0.127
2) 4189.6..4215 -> 0.109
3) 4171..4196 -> 0.132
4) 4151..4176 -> 0.136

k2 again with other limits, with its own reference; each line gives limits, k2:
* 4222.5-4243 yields 4225.91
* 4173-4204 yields 4200.68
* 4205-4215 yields 4209.40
